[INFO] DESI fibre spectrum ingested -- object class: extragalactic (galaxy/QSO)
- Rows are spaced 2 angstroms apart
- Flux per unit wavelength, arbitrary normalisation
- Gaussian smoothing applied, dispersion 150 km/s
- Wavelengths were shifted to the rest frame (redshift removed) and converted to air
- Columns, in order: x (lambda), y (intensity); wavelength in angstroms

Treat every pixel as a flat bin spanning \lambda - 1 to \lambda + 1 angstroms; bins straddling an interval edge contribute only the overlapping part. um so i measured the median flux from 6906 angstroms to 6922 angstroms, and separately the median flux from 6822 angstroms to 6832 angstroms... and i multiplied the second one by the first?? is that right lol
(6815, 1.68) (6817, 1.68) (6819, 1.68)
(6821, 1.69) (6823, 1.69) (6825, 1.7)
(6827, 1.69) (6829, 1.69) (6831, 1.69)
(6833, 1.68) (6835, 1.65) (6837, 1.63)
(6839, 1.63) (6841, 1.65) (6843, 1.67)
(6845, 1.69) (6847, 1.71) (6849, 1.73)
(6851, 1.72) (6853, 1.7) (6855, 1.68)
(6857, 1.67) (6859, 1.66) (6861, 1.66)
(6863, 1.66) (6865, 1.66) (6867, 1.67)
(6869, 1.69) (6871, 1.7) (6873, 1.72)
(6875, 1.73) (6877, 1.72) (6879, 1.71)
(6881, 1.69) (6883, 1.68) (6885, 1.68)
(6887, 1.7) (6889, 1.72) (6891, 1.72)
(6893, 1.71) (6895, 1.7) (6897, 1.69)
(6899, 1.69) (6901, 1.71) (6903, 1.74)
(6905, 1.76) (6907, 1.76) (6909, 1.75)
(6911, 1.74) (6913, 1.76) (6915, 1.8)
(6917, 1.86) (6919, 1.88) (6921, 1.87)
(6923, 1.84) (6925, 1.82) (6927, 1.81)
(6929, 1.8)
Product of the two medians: 3.01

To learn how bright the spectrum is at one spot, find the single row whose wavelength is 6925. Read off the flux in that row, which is 1.82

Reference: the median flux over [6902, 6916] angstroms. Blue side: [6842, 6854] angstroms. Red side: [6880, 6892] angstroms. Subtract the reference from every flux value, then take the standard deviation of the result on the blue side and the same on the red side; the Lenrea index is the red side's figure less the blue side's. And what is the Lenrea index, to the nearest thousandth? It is -0.003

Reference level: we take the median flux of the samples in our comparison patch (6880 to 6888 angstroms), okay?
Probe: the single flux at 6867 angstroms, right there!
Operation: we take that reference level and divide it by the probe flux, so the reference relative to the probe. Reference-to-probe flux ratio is 1.01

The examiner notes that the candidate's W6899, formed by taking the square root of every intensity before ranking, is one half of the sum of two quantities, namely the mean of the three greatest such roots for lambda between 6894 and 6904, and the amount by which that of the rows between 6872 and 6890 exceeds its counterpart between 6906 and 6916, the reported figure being 0.646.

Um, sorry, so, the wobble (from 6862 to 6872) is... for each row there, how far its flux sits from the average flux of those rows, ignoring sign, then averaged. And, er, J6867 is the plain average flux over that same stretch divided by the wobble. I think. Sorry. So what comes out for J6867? 110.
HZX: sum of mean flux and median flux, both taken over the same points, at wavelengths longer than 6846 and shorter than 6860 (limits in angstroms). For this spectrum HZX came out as 3.40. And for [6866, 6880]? 3.42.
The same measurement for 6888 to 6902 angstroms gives 3.42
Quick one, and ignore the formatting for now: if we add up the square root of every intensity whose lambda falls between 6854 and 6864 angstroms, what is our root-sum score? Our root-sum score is 6.45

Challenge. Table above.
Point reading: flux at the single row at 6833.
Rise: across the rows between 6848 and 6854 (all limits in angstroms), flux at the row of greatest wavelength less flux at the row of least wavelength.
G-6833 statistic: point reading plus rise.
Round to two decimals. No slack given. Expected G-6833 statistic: 1.65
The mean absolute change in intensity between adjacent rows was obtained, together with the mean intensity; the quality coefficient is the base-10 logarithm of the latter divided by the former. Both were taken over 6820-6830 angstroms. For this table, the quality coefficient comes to 2.53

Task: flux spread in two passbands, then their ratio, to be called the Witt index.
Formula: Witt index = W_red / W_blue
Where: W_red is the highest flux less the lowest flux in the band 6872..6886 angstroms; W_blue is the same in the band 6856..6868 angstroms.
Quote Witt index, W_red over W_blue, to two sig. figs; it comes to 5.0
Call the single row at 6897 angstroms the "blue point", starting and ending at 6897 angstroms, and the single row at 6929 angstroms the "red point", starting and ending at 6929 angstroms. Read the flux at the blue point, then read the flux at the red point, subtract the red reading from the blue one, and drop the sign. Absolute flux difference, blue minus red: 0.110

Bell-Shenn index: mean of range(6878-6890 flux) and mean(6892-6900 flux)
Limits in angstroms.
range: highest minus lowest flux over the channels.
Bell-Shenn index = 0.87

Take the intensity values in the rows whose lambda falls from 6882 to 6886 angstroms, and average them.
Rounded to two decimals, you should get 1.68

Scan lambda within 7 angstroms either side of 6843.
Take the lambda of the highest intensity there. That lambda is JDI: 6849 angstroms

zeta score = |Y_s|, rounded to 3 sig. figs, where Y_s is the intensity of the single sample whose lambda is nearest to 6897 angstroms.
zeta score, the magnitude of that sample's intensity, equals 1.69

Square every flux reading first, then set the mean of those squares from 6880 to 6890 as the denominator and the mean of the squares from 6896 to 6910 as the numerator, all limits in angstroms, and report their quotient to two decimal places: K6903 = 1.04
